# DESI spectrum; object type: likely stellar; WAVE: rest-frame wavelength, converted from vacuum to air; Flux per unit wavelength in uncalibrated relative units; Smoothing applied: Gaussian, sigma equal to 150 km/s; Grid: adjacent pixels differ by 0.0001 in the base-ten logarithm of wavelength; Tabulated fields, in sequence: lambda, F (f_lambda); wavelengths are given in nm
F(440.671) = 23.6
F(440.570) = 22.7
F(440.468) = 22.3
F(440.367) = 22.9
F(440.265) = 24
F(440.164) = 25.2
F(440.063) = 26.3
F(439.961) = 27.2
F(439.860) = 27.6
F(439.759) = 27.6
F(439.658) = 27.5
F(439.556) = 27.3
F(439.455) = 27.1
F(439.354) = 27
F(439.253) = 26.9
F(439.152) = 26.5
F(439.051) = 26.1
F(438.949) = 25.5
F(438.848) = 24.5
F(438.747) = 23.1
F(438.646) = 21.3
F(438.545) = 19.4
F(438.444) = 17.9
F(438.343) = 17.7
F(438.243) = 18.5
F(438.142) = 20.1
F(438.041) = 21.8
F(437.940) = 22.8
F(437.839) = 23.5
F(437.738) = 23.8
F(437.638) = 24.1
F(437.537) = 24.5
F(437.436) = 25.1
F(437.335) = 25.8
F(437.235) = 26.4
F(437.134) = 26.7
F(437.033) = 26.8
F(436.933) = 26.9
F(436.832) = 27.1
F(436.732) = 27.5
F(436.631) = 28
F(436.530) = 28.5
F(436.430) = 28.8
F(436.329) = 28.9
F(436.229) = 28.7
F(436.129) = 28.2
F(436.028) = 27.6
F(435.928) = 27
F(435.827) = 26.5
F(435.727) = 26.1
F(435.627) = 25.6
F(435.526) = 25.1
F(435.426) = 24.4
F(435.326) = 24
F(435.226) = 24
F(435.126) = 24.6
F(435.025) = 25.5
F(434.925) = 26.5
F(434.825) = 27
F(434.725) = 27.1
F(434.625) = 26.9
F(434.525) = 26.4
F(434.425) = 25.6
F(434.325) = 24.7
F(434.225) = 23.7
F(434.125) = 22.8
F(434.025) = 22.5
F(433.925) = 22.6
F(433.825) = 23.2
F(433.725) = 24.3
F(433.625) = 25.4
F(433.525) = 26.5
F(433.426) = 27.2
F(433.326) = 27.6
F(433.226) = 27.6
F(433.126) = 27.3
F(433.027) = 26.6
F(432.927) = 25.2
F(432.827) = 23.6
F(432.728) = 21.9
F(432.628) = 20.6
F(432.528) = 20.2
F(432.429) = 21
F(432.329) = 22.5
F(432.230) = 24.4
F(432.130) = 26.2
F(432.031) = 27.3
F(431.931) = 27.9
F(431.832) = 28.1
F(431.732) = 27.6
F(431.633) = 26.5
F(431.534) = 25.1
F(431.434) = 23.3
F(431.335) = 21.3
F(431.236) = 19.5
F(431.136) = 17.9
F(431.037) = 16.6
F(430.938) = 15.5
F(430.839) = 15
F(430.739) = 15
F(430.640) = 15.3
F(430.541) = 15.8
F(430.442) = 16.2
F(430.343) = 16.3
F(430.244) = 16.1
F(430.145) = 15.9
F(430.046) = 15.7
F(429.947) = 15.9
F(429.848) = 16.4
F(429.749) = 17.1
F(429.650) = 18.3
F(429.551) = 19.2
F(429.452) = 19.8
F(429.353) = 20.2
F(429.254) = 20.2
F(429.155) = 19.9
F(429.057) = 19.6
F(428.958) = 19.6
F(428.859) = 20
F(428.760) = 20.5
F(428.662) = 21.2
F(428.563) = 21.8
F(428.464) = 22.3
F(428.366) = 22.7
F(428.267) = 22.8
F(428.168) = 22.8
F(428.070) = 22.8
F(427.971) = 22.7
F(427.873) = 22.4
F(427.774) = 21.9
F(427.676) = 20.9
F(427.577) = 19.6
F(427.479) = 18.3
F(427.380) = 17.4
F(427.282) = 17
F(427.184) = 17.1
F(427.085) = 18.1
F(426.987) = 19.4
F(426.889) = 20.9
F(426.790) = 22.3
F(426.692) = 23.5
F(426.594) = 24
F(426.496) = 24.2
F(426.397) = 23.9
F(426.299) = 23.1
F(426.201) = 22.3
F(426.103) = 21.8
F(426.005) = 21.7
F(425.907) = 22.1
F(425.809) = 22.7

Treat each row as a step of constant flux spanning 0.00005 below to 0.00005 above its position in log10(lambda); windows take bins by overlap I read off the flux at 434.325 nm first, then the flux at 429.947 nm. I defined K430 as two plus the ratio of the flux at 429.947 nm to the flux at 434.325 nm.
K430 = 2.64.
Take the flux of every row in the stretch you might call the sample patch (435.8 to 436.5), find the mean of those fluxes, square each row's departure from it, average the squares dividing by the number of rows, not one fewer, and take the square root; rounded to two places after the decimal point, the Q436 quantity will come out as 0.88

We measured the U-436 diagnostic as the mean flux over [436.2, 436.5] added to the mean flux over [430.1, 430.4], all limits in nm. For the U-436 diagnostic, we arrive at 44.9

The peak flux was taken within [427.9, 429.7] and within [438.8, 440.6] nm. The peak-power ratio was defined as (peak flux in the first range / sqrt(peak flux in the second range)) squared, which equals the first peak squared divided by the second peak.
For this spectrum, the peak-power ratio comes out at 18.8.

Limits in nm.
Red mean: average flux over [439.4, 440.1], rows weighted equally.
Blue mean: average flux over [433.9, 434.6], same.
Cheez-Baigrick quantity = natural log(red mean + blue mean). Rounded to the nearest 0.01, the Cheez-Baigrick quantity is 3.94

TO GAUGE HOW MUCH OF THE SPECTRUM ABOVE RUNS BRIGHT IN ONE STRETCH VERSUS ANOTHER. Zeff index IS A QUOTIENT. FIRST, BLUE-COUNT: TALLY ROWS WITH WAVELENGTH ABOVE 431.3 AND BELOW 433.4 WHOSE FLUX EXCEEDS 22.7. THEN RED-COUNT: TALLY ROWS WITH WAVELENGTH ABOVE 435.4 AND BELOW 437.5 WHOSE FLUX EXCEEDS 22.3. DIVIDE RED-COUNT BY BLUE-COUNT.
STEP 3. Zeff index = 1.4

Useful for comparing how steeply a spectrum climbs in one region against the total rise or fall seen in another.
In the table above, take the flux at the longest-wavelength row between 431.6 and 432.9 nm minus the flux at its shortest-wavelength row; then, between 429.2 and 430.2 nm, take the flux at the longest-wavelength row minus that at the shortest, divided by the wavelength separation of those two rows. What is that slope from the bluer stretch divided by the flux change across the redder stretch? 1.7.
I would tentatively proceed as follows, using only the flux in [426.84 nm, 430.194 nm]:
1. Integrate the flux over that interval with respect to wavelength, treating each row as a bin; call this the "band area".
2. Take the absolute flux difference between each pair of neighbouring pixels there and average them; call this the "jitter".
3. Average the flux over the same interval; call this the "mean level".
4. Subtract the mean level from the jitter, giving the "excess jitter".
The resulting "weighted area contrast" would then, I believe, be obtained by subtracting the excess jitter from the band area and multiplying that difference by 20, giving 1706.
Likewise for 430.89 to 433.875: 1886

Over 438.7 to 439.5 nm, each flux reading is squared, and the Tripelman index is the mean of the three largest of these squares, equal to 729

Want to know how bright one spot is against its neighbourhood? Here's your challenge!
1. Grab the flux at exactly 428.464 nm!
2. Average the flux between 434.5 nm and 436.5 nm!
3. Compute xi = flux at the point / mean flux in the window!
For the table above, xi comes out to 0.84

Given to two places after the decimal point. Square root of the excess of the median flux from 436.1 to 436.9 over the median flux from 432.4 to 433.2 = 2.37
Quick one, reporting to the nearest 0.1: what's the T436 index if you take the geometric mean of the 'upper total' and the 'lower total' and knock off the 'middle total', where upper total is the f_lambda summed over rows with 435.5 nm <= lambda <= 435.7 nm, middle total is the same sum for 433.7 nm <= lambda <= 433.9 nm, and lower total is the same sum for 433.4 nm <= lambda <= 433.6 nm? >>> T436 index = 4.7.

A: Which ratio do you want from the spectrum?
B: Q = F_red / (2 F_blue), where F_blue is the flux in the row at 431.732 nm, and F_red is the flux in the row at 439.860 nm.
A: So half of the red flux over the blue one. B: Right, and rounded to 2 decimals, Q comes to 0.50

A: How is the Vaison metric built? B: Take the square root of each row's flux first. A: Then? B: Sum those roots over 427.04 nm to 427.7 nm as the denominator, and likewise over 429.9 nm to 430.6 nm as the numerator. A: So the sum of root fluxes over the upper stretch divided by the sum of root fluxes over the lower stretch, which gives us 0.93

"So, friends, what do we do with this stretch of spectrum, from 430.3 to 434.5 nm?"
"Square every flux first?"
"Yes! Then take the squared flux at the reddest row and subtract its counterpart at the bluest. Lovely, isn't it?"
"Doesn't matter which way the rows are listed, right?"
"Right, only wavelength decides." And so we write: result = 390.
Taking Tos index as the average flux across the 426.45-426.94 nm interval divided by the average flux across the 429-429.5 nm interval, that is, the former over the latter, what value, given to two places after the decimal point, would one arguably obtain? 1.15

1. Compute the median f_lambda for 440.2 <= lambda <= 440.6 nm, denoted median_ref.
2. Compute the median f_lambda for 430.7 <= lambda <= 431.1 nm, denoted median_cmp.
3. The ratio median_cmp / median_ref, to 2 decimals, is 0.67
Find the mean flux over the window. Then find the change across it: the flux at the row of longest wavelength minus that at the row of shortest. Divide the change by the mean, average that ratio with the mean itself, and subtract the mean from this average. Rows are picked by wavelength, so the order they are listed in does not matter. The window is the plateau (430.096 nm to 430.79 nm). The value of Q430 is -7.9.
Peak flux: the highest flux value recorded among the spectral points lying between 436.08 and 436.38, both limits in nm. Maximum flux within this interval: 28.9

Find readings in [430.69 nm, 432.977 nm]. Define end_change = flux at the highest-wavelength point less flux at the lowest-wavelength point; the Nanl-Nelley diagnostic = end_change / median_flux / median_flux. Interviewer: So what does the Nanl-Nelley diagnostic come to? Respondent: 0.020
